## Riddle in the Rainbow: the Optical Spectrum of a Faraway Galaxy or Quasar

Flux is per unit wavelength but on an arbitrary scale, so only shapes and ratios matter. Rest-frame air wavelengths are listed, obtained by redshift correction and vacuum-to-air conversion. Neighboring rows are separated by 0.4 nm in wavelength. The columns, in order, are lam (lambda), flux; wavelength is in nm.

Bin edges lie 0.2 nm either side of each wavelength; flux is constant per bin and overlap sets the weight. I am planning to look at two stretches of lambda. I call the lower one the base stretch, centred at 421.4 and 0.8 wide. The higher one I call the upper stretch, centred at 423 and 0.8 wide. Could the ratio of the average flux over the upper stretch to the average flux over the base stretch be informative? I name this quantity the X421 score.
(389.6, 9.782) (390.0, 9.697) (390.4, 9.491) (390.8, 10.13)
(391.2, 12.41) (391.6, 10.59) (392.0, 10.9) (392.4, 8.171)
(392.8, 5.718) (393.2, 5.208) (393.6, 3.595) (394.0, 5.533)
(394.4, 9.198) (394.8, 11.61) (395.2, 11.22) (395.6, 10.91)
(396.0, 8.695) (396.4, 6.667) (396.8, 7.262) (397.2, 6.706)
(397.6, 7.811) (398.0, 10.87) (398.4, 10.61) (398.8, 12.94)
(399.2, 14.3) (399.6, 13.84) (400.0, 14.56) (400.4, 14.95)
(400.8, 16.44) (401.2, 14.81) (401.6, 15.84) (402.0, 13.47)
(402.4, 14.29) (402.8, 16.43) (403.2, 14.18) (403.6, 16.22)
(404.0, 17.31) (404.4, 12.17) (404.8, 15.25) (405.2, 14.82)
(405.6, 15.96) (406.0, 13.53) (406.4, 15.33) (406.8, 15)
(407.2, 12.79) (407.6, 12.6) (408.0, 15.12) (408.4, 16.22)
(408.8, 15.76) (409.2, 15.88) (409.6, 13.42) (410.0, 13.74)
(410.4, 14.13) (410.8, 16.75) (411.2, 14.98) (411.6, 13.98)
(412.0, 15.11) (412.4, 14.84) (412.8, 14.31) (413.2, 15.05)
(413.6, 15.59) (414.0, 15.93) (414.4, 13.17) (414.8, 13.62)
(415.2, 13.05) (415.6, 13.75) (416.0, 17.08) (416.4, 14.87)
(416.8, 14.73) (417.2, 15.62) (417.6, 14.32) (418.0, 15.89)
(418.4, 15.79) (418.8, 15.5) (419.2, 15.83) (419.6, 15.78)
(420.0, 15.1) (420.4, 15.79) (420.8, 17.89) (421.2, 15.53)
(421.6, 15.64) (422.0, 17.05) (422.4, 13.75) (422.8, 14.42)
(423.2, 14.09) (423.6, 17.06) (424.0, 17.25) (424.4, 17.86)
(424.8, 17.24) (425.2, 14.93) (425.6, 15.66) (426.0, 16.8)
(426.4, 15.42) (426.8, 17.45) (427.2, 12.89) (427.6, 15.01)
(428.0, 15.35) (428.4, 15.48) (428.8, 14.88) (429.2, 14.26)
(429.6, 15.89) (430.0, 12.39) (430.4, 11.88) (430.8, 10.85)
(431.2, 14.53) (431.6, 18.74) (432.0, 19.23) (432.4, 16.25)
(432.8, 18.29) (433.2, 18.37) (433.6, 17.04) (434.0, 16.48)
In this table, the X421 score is 0.91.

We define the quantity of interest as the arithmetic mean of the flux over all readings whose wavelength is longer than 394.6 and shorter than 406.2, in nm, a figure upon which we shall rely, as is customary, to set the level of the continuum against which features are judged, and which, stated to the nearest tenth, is 12.9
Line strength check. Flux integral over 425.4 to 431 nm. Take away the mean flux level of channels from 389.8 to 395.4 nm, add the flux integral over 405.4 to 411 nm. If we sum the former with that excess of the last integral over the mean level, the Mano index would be 155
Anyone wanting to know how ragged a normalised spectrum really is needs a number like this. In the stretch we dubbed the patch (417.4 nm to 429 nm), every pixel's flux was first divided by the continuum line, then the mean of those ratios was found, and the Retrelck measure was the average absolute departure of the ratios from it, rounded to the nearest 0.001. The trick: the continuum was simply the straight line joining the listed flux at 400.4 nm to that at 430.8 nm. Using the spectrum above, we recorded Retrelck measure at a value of 0.094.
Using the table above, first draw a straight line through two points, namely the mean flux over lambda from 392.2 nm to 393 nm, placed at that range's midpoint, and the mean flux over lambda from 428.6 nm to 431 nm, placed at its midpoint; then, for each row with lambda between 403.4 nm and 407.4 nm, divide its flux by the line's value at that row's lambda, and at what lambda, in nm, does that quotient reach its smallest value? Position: 407.2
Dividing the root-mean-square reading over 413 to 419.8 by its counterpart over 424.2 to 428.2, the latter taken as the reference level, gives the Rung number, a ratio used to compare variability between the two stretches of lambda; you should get 0.95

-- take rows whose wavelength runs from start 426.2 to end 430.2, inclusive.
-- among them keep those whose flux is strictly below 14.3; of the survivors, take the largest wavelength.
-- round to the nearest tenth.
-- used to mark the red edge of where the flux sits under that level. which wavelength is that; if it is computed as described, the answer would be 430.0 nm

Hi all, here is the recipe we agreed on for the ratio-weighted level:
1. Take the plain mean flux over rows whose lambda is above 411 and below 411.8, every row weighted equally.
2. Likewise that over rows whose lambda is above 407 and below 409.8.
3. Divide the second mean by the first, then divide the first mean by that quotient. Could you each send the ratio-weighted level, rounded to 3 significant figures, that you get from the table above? 14.4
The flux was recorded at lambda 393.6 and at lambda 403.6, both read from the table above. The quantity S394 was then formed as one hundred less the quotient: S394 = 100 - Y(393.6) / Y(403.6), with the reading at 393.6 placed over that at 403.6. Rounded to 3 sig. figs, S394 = 99.8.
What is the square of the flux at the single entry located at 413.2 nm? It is 227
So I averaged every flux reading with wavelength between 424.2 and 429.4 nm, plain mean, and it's 15.6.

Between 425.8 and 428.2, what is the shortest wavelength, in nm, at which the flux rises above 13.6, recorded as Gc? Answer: 426.0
